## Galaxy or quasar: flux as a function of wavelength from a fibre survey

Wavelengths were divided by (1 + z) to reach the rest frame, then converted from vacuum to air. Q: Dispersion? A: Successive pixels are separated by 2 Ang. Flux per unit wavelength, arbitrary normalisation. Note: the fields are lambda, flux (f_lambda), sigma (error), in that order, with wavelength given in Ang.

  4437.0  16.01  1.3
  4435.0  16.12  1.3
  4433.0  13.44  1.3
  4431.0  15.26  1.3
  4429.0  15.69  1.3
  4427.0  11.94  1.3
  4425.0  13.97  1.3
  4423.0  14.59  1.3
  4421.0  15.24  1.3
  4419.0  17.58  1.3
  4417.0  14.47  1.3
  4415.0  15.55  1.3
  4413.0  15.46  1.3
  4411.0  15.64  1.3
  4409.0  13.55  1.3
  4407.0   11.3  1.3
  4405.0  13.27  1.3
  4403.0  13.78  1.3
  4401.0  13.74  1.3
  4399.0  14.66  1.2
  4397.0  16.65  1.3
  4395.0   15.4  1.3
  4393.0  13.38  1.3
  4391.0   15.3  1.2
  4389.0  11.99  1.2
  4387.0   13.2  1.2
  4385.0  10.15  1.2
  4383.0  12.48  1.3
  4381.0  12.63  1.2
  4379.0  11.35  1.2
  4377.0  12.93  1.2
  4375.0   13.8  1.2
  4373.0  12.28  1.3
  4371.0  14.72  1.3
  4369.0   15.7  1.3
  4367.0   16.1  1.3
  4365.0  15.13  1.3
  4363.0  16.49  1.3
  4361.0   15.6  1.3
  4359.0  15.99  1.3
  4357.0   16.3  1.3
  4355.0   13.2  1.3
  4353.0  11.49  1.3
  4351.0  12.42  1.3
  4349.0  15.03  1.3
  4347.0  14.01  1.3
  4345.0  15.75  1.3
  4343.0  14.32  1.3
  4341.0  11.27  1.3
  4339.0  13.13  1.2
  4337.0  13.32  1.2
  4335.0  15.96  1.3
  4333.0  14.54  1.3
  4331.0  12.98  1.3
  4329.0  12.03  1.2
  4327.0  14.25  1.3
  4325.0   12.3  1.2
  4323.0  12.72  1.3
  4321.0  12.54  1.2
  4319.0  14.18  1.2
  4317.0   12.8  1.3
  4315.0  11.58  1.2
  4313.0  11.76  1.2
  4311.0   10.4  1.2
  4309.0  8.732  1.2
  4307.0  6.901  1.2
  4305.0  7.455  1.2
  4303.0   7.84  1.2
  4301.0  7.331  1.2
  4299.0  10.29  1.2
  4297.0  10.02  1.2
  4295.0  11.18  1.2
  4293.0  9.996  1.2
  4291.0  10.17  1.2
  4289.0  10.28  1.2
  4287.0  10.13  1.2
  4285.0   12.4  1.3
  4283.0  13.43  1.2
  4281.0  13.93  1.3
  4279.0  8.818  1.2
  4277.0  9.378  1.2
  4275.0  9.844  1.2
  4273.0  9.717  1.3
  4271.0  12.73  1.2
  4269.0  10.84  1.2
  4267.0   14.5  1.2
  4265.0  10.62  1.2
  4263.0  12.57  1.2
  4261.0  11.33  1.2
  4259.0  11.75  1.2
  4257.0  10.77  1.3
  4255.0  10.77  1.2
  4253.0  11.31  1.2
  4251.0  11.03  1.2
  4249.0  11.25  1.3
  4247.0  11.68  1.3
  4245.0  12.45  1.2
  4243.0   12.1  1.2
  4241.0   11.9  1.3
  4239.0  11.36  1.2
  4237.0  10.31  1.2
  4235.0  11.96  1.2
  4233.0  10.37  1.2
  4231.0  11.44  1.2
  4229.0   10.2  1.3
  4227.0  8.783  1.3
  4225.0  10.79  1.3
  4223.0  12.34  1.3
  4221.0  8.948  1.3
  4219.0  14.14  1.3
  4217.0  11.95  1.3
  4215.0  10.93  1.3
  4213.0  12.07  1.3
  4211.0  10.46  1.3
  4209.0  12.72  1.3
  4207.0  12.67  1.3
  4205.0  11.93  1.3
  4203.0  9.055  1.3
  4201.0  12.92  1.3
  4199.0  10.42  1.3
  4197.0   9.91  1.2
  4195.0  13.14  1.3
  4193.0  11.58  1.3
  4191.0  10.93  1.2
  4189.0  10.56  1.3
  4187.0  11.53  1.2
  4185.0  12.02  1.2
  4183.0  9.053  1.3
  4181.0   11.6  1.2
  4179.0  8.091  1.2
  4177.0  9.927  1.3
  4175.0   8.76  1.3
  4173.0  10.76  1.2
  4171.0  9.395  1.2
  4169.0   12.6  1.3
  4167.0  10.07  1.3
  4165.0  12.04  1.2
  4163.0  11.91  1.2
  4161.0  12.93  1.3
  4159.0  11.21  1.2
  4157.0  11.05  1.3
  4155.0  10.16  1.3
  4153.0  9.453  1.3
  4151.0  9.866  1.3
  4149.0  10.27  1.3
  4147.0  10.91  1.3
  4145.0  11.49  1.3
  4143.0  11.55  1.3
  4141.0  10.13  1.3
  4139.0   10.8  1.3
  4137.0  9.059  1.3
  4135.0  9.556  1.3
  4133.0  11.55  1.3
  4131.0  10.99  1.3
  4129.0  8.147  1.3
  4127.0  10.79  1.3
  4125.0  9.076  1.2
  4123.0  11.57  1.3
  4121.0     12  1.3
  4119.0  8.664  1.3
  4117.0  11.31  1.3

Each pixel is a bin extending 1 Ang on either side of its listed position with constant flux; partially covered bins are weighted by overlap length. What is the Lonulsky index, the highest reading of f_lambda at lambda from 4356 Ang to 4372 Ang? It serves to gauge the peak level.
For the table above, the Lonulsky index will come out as 16.49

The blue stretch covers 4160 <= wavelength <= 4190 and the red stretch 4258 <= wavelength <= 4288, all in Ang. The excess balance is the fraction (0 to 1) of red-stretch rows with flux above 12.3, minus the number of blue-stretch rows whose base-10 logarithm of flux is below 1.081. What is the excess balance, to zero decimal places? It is -13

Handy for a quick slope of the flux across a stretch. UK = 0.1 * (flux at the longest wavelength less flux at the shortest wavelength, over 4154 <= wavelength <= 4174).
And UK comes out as 0.06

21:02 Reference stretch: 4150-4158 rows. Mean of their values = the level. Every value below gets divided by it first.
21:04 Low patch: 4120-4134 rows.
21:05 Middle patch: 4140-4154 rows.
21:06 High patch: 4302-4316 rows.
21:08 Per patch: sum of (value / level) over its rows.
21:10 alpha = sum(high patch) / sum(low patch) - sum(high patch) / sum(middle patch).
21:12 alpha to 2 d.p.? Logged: -0.01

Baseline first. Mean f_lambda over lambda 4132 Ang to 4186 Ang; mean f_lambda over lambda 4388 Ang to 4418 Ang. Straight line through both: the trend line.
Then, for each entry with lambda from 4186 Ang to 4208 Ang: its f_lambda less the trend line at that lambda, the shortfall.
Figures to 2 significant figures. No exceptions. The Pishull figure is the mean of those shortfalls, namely 0.16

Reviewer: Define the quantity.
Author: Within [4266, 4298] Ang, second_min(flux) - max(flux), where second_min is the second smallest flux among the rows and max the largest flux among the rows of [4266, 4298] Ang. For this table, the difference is -5.12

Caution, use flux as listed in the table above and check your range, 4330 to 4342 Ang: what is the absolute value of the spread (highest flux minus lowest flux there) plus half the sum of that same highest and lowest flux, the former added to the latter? 18.3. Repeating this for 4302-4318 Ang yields 15.7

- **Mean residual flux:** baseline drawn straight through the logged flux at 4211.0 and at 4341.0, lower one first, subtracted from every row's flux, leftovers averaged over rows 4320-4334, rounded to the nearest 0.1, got 1.9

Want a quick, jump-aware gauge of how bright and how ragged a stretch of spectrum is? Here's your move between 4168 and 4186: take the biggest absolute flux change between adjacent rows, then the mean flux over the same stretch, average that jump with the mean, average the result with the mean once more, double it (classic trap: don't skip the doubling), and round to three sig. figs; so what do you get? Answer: 17.1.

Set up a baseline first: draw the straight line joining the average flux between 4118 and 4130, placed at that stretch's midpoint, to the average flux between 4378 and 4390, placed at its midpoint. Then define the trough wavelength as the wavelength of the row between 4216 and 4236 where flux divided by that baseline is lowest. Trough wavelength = 4227.0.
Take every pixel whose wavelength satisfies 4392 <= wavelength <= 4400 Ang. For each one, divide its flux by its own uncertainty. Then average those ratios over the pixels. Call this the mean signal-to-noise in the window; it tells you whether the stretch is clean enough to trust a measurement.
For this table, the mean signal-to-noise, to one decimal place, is 11.8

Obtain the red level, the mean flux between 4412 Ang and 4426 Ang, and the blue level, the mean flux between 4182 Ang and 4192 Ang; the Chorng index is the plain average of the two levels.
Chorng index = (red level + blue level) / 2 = 13.0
